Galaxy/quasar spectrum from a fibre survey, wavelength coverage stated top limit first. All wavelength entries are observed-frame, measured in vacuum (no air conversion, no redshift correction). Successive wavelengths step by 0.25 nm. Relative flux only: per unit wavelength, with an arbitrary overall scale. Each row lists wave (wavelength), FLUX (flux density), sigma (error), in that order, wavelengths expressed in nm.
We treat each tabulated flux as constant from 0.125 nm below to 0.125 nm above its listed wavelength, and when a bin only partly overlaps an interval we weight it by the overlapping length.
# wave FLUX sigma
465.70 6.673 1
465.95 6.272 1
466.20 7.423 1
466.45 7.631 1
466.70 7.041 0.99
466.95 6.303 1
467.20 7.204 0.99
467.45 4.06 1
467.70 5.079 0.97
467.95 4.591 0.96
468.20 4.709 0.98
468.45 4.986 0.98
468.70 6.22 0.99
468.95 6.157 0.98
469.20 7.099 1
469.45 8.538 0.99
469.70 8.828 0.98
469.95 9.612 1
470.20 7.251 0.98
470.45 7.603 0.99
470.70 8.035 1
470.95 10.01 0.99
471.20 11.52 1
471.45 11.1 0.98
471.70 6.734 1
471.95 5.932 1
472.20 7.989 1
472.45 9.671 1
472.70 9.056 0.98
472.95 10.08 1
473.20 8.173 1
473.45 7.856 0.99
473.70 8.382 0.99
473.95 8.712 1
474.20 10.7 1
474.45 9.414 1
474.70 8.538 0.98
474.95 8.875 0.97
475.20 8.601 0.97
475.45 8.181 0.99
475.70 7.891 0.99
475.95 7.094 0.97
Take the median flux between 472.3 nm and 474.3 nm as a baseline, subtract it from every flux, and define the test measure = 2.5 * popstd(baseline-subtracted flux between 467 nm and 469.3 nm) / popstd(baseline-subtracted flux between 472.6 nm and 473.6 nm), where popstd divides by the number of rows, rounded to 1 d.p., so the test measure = 3.1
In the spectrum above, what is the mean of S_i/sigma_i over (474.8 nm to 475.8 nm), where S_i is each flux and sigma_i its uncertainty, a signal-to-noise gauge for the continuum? 8.6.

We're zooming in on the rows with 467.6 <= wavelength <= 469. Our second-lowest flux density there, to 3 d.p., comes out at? 4.709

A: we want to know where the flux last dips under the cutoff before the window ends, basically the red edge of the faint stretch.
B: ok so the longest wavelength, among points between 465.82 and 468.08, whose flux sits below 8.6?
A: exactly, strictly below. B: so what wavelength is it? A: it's 467.95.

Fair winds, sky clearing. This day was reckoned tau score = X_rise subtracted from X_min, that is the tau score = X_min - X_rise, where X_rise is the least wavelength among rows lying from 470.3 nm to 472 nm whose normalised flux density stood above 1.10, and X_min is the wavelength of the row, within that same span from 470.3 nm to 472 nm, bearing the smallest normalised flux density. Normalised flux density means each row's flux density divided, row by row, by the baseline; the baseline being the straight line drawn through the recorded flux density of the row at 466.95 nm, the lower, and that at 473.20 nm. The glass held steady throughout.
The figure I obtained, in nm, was 1.00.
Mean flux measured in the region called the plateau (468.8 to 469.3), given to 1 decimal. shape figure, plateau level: 6.6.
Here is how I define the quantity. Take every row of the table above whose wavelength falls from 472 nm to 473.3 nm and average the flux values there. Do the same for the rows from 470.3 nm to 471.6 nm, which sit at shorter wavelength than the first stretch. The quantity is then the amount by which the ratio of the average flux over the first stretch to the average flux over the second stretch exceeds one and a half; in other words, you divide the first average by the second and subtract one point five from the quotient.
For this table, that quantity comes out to -0.6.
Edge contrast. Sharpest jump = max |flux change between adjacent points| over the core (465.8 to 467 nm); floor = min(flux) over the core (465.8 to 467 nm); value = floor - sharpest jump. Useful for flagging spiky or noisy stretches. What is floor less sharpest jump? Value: 5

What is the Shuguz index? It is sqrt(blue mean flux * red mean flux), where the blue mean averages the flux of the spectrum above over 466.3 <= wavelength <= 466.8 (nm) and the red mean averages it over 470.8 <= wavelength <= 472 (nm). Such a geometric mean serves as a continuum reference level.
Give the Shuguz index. 8.2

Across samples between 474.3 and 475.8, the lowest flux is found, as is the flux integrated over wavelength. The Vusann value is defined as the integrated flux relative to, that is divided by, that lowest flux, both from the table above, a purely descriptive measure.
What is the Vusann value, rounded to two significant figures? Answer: 1.6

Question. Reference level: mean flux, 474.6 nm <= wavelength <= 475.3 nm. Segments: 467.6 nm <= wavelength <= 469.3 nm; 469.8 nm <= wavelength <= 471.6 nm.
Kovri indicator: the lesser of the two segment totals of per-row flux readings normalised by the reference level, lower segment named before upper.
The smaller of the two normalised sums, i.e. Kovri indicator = 4.5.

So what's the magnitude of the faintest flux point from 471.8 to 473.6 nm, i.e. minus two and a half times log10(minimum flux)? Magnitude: -1.93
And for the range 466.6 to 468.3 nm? -1.52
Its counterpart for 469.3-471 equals -2.15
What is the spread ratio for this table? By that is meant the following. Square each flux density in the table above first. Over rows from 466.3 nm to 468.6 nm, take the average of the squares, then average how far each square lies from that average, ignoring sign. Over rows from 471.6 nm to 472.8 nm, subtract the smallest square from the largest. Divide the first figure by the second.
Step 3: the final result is 0.24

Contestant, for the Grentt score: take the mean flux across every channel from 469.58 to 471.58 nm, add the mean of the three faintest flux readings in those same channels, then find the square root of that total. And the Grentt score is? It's 4.11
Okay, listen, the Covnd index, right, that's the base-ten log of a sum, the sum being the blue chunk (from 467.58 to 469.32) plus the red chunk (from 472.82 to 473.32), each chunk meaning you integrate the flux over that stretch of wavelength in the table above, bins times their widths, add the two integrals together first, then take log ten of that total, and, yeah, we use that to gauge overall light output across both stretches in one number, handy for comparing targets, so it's 1.15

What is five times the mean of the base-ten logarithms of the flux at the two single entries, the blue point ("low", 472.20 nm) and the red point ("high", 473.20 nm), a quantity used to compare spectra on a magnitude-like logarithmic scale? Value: 4.54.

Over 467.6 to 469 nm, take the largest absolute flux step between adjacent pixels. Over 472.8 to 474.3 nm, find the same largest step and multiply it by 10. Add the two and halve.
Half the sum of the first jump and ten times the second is 10.6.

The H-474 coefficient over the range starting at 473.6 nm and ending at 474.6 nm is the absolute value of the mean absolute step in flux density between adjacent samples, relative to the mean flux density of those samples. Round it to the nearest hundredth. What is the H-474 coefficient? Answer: 0.13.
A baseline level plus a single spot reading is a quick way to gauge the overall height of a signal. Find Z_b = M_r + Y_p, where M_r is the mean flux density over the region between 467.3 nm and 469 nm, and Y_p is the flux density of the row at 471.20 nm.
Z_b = 16.6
